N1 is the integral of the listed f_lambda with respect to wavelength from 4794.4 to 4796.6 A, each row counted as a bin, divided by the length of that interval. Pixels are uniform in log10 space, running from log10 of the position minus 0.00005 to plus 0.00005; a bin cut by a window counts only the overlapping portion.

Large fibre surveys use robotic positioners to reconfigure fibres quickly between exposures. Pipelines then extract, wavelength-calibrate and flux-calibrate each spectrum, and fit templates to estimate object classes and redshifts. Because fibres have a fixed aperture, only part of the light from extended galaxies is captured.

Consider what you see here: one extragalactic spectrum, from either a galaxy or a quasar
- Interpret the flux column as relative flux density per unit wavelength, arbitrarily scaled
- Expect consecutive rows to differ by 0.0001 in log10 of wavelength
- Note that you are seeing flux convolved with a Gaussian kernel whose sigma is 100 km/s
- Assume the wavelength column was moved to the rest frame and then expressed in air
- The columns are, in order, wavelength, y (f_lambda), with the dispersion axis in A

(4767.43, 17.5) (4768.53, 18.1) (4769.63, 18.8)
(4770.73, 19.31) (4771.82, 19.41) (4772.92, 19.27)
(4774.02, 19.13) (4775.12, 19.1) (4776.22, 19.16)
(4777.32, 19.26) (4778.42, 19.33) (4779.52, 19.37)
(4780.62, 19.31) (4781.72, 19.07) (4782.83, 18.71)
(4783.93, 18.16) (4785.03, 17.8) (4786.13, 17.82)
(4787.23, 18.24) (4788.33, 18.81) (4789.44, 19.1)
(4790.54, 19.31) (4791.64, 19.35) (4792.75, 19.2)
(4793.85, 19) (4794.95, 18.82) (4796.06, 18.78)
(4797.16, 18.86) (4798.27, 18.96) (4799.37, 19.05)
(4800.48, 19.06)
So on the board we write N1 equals 18.8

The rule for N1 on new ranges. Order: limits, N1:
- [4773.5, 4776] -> 19.1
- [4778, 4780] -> 19.4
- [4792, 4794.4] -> 19.1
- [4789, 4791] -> 19.2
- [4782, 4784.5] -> 18.5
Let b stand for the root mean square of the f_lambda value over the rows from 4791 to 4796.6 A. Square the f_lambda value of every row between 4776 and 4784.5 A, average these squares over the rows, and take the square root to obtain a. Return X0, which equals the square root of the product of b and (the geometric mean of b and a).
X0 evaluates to 19.0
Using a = 19.1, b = 19.0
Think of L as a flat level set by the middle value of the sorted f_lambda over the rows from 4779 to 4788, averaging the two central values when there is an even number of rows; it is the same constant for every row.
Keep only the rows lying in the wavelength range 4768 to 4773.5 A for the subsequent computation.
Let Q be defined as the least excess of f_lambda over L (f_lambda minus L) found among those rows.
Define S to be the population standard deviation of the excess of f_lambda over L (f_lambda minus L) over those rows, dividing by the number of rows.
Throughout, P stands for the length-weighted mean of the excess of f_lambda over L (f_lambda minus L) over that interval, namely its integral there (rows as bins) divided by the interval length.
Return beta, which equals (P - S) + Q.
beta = -0.4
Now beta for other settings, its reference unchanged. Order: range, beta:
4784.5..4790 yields -1.3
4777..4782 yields 1.3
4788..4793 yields 0.8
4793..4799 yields 0.7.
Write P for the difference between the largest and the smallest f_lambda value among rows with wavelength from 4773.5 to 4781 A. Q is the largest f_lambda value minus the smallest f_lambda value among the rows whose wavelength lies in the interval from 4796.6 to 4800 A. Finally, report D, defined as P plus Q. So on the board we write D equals 0.46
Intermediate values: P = 0.3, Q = 0.2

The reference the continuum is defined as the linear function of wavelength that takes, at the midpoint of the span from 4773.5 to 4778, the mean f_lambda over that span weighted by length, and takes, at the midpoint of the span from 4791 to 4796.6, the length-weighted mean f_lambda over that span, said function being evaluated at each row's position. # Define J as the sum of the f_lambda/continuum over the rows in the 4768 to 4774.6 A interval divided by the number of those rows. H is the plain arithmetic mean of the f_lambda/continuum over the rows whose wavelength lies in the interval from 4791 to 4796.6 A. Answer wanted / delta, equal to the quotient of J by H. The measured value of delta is 0.99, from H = 1.00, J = 0.99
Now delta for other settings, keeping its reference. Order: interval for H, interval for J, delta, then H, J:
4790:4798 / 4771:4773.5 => 1.01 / 1.00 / 1.01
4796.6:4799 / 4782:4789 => 0.96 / 1.00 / 0.96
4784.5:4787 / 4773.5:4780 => 1.08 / 0.93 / 1.00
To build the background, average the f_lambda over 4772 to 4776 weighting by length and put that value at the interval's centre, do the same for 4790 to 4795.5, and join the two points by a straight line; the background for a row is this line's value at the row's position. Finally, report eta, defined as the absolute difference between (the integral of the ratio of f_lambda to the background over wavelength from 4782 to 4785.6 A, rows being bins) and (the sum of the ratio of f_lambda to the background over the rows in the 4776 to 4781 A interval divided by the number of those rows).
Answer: 2.4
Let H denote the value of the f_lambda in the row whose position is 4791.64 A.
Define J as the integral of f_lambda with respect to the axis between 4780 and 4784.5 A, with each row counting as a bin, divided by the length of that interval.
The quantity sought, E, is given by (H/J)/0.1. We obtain 10.29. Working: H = 19.35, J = 18.8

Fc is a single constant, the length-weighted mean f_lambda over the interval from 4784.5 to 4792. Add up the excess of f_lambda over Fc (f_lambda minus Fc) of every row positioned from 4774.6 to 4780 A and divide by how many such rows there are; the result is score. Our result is 0.61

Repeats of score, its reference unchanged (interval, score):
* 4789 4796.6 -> 0.45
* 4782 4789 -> -0.37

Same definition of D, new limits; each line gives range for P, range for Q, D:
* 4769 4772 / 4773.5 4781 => 0.88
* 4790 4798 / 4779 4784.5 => 1.78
